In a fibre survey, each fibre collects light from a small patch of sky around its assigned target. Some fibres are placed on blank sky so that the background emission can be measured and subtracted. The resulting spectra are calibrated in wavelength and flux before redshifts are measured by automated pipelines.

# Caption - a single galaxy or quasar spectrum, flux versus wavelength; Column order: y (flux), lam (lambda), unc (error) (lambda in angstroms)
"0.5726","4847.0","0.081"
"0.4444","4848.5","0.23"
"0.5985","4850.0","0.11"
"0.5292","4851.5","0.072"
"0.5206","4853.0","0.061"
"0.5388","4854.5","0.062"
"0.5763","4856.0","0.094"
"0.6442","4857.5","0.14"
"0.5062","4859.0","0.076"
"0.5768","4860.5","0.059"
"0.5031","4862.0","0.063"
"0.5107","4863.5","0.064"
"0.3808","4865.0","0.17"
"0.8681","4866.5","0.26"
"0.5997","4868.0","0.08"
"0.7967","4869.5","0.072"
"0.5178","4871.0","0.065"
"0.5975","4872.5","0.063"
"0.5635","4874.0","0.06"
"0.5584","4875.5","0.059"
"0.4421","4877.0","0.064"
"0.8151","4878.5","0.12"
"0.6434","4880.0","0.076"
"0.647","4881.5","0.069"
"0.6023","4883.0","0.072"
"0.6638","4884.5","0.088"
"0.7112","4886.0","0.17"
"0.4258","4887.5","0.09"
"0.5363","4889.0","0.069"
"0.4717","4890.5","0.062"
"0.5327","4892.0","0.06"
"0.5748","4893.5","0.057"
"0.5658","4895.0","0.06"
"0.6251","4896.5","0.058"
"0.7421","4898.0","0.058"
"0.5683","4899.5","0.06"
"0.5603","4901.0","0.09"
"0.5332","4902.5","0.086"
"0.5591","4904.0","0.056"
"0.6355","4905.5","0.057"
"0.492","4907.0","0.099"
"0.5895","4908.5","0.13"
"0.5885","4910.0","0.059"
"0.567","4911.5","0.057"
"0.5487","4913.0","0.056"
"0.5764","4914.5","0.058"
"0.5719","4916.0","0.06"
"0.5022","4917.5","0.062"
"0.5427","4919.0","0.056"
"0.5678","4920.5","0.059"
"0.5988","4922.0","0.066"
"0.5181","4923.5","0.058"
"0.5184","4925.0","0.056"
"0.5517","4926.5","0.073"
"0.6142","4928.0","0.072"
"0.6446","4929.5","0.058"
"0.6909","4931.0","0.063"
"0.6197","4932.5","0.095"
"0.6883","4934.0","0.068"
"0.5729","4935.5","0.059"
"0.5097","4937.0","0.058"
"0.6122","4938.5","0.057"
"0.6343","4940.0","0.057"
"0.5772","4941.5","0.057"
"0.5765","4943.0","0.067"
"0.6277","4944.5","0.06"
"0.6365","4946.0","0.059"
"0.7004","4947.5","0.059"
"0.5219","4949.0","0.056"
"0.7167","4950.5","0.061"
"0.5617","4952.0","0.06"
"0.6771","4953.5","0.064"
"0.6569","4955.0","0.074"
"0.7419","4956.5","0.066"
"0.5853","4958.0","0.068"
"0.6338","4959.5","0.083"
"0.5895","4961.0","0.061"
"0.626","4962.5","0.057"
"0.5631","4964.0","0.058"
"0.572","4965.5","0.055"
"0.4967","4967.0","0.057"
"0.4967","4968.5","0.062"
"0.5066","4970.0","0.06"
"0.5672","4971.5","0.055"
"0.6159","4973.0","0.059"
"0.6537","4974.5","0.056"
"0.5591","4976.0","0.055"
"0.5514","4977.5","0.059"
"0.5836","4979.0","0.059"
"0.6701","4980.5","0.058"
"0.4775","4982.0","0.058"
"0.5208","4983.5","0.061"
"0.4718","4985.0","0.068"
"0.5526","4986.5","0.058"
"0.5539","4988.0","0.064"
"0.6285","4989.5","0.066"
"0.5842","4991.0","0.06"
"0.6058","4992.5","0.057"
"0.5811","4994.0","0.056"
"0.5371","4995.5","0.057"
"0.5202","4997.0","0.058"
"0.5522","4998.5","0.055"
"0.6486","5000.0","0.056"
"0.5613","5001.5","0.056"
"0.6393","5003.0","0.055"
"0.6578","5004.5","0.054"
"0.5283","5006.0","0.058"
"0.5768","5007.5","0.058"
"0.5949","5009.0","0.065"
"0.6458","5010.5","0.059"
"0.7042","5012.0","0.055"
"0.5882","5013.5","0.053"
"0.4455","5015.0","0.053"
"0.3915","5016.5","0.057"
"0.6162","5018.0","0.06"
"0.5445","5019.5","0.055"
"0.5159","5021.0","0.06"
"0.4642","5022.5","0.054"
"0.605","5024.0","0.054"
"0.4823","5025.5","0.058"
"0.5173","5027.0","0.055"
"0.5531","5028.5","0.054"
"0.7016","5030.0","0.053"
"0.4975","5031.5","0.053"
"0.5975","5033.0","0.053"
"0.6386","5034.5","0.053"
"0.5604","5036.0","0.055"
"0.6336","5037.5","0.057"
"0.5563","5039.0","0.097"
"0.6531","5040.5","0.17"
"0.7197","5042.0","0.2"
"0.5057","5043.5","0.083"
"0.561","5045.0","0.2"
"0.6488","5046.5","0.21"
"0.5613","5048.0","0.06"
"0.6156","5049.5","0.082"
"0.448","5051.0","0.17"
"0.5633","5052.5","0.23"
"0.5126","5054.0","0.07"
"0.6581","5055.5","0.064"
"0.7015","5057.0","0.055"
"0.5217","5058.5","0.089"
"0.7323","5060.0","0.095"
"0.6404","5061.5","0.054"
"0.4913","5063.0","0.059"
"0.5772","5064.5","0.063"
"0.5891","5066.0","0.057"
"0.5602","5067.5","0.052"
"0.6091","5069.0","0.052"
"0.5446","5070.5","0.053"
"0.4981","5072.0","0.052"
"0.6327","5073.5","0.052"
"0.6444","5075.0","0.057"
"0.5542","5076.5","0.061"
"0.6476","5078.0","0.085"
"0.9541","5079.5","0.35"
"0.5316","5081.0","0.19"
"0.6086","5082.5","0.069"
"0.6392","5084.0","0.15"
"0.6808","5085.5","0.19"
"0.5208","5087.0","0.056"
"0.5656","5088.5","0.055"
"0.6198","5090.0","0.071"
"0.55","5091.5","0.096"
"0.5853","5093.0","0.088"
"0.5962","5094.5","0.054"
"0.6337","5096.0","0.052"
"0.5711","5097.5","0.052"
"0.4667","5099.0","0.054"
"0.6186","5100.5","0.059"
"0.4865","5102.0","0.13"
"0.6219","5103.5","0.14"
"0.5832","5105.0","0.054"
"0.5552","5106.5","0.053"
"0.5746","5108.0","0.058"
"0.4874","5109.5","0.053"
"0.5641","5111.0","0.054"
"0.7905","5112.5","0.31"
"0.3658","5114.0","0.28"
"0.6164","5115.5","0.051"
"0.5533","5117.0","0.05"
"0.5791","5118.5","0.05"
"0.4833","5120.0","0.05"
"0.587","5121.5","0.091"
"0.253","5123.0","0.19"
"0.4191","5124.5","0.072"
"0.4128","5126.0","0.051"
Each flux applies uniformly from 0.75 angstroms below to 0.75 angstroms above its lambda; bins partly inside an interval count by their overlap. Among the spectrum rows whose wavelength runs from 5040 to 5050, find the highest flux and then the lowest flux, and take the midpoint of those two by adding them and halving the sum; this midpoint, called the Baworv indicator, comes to 0.61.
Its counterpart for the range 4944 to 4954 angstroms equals 0.62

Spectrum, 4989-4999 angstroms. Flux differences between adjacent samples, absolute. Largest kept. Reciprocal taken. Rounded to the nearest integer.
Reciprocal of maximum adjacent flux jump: 23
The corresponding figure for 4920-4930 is 12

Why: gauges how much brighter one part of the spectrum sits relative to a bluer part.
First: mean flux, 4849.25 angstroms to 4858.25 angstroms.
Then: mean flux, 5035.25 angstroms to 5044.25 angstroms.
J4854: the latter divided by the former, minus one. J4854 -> 0.065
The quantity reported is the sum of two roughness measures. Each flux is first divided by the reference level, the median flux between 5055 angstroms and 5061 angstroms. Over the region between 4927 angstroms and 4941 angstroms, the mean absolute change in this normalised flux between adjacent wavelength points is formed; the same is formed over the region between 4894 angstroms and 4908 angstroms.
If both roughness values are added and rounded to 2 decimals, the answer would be 0.21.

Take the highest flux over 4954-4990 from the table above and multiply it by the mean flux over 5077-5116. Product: 0.440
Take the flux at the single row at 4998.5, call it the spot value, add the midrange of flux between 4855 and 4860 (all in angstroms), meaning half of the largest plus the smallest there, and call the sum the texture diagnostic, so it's 1.13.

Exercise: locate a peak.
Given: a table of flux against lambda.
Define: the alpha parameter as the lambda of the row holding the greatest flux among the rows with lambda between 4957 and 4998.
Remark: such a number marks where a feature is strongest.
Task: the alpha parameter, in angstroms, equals 4980.5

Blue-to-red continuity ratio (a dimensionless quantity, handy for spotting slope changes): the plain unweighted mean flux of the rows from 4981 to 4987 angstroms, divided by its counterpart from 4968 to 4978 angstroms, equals 0.90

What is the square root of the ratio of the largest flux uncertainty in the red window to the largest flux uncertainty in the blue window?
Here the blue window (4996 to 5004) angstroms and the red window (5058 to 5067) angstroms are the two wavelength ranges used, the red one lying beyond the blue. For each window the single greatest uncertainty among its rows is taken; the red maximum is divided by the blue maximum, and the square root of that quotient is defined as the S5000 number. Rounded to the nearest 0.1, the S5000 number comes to 1.3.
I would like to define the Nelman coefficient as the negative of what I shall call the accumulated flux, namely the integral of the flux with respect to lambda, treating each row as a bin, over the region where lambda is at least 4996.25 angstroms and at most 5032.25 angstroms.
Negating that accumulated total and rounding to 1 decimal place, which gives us -20.3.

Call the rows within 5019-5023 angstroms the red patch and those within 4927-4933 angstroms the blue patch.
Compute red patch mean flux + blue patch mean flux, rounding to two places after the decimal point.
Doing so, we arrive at 1.15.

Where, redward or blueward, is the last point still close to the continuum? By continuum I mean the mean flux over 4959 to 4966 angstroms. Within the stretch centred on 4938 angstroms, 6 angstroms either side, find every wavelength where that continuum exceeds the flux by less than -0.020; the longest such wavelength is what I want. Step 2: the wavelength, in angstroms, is 4940.0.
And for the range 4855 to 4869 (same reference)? 4866.5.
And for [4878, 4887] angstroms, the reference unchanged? 4886.0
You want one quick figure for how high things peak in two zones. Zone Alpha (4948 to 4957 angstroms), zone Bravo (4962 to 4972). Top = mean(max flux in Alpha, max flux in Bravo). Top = 0.684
